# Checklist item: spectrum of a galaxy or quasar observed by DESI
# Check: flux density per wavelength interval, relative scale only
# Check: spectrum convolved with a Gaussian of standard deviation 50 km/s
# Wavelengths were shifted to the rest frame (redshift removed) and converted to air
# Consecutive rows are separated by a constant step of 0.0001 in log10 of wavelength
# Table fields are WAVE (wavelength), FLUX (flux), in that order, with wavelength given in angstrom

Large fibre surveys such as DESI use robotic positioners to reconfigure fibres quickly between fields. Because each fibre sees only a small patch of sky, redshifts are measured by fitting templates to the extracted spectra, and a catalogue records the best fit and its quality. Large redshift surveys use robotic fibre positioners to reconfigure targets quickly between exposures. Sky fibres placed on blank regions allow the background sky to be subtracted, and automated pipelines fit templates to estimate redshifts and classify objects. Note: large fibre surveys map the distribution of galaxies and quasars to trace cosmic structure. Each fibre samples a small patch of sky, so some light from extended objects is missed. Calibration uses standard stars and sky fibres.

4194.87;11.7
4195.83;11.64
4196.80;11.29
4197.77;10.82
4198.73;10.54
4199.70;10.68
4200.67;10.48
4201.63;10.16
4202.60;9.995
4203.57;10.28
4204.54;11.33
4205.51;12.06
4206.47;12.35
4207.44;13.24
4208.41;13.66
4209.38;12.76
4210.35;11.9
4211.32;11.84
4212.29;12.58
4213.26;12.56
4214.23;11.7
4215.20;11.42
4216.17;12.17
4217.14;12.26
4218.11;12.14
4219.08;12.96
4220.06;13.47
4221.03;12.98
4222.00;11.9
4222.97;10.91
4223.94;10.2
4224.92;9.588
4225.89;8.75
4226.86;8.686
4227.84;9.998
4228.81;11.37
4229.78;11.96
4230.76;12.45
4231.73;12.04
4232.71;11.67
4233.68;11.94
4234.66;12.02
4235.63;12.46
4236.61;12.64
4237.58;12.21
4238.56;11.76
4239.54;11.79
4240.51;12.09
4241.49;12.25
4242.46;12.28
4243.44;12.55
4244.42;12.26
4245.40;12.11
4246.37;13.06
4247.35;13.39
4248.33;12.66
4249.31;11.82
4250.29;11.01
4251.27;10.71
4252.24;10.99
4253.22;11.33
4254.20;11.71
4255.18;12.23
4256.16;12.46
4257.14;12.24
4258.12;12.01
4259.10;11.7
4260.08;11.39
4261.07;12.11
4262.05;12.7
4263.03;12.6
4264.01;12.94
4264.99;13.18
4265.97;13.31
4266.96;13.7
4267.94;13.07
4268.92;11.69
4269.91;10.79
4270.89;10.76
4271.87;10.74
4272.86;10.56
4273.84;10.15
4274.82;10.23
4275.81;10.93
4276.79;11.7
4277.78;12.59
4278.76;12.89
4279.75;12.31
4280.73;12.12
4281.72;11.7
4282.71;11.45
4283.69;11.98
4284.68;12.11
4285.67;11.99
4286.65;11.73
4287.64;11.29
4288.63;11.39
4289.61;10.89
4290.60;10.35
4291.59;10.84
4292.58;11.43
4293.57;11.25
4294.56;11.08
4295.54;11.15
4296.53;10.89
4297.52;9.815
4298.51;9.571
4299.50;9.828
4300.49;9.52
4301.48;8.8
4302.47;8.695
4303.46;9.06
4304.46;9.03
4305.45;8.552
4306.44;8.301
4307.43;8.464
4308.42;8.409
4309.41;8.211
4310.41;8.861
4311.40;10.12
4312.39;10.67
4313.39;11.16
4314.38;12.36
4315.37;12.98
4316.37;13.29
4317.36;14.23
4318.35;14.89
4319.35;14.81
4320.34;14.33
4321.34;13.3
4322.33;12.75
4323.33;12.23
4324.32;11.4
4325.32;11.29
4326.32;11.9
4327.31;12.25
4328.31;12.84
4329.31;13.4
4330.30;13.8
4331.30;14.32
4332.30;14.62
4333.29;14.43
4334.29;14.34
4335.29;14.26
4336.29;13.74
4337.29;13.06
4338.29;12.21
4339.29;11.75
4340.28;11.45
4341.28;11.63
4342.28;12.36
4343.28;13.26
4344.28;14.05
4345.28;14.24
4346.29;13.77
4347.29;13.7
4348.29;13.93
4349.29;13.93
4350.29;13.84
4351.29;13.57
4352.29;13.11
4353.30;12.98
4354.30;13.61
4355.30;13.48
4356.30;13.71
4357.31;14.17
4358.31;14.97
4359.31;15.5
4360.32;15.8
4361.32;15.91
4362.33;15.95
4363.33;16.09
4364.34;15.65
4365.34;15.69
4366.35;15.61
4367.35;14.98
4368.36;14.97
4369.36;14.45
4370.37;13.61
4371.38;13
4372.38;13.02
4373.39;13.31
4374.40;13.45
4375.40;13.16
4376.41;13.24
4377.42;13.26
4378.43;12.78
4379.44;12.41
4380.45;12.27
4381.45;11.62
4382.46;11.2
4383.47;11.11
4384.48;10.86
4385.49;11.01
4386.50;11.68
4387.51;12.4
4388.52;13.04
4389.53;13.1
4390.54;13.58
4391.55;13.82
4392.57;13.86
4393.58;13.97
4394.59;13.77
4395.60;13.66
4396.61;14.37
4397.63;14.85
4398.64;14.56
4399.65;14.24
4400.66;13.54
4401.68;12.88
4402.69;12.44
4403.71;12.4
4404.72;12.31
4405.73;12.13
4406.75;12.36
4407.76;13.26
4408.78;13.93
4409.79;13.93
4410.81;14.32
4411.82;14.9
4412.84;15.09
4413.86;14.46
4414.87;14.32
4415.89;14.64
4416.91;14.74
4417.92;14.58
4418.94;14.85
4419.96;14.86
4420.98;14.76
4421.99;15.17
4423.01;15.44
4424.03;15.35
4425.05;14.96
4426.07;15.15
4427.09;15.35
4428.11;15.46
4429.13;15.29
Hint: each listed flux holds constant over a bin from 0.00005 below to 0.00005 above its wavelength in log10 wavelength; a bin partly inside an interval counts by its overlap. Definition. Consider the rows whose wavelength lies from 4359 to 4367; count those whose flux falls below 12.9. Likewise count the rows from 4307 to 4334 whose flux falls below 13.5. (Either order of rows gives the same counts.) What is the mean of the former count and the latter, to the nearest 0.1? 9.5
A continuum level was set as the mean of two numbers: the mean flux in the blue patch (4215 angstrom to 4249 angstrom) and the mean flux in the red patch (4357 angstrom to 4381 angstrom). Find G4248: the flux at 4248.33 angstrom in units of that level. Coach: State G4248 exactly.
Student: 0.97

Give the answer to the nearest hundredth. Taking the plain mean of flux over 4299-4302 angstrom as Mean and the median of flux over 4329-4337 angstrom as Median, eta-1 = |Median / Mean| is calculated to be 1.52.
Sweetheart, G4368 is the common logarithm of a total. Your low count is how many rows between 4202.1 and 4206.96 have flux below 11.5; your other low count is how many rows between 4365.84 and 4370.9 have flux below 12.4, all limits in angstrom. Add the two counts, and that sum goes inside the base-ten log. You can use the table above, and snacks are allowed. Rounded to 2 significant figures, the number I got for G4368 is 0.48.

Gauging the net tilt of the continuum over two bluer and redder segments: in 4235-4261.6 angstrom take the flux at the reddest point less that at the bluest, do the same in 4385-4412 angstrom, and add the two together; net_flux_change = 3.5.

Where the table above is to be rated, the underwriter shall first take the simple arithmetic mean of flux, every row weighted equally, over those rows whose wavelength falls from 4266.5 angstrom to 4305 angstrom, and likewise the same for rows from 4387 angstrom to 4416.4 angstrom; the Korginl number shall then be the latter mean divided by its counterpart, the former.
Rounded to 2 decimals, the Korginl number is 1.24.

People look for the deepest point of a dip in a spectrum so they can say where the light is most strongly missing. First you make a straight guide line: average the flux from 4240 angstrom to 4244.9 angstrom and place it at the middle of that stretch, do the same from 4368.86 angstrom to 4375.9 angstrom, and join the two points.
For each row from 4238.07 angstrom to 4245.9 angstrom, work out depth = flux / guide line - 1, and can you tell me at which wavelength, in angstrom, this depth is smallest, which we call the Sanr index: 4238.56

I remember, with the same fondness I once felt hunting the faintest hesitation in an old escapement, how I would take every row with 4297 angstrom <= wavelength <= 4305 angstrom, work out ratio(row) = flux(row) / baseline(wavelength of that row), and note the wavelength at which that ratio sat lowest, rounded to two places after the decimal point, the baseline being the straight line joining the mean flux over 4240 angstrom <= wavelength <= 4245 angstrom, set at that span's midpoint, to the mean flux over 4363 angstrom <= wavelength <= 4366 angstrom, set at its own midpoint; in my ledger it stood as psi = 4302.47 angstrom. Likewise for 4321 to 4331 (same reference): 4325.32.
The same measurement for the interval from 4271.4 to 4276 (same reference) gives 4273.84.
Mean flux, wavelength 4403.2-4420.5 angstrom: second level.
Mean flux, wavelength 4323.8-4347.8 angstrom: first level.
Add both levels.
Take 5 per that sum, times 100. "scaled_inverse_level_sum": 18.5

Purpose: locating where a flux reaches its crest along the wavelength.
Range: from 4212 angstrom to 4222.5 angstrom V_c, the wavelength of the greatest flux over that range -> 4220.06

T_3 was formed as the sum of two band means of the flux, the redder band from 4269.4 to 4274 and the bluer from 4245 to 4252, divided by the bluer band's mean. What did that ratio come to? 1.88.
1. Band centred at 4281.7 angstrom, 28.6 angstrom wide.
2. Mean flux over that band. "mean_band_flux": 11.4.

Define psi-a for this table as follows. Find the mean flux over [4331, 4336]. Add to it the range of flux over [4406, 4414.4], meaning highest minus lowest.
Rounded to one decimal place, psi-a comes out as 17.1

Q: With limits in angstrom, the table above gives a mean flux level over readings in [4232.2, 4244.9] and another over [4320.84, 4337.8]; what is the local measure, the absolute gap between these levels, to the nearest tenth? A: 1.0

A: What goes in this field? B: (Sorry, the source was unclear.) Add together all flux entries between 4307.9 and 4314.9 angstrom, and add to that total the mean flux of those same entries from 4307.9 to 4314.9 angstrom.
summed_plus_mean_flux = 80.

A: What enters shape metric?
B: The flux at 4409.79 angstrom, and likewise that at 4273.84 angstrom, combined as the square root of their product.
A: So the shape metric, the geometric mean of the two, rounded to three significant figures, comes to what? 11.9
